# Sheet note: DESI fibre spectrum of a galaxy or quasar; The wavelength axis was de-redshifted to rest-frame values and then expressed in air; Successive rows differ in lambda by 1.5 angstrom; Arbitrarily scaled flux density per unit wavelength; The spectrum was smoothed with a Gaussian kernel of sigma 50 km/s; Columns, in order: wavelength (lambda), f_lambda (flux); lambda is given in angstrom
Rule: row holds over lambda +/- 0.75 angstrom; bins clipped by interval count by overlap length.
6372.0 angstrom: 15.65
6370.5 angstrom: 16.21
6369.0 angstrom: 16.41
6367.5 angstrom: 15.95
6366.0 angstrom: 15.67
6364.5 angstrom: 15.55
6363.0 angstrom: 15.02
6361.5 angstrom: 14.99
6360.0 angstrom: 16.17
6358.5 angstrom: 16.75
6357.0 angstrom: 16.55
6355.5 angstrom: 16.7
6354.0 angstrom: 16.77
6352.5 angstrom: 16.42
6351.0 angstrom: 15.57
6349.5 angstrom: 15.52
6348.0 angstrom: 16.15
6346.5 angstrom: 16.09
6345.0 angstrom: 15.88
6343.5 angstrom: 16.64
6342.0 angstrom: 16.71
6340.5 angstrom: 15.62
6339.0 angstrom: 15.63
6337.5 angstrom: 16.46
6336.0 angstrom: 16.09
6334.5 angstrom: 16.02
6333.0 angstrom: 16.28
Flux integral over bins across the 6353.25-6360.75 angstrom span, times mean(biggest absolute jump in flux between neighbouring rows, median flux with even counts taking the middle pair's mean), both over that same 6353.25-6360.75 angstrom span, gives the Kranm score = 1075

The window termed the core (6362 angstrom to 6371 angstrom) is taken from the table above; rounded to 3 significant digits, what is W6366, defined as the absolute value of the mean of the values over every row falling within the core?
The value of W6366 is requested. 15.8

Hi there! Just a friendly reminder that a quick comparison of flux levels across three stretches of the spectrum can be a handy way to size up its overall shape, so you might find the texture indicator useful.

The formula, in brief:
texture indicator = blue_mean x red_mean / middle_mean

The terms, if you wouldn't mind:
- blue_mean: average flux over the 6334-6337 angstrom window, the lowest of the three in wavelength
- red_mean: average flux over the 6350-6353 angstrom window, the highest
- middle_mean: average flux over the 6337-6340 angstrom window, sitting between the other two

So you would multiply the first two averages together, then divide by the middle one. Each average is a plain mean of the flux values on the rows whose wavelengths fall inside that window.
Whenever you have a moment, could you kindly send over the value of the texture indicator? 16.0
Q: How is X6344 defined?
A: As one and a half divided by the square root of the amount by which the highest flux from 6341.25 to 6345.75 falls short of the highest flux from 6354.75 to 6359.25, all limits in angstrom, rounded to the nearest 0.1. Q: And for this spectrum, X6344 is 7.5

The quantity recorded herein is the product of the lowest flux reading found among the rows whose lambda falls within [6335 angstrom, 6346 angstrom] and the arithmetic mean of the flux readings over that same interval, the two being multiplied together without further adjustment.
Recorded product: 252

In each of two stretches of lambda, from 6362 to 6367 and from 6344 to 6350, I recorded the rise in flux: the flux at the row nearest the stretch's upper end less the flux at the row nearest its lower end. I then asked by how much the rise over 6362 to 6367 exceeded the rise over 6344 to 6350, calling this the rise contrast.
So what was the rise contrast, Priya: 1.0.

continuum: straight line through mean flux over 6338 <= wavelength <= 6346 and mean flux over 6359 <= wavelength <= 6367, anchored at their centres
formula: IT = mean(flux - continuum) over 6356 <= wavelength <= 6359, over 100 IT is 0.010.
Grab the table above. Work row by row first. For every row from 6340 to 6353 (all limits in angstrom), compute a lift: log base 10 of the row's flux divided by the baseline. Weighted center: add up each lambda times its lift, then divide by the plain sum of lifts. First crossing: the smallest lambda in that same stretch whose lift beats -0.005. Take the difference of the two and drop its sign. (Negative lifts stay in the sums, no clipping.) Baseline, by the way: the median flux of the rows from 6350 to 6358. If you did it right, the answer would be 5.2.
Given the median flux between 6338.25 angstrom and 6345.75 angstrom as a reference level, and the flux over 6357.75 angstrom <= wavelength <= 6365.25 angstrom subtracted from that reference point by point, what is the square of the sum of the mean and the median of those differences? 0.26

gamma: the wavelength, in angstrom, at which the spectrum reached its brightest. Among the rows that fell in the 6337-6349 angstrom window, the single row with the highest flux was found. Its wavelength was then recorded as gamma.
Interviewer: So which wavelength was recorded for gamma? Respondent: 6342.0 angstrom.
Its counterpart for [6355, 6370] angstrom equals 6358.5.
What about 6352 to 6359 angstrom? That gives 6354.0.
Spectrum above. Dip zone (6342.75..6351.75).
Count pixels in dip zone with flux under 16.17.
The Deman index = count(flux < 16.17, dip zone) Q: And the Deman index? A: 5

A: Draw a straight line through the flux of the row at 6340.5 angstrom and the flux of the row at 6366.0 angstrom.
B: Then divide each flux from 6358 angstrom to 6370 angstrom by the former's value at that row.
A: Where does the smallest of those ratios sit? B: 6361.5 angstrom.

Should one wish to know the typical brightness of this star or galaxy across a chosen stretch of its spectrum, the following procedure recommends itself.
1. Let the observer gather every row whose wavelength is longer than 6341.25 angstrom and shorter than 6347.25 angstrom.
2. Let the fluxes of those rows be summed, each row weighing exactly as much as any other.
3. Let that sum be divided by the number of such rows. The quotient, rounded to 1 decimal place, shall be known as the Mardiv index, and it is 16.3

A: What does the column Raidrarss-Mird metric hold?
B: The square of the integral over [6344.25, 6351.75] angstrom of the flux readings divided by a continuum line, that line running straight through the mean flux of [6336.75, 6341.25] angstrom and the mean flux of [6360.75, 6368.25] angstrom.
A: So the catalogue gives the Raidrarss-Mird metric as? 57.0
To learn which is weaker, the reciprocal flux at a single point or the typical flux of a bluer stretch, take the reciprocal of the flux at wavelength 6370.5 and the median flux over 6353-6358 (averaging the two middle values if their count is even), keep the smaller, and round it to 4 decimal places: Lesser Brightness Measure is 0.0617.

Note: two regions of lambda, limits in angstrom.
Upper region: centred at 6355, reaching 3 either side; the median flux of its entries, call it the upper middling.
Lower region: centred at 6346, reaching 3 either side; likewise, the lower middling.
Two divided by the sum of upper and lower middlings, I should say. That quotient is 0.0611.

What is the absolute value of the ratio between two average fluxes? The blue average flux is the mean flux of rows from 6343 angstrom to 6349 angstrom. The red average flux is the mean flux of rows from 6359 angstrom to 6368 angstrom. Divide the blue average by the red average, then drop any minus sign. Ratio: 1.04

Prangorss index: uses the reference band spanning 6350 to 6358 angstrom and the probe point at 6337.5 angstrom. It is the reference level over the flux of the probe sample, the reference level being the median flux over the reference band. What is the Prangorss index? 1.01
